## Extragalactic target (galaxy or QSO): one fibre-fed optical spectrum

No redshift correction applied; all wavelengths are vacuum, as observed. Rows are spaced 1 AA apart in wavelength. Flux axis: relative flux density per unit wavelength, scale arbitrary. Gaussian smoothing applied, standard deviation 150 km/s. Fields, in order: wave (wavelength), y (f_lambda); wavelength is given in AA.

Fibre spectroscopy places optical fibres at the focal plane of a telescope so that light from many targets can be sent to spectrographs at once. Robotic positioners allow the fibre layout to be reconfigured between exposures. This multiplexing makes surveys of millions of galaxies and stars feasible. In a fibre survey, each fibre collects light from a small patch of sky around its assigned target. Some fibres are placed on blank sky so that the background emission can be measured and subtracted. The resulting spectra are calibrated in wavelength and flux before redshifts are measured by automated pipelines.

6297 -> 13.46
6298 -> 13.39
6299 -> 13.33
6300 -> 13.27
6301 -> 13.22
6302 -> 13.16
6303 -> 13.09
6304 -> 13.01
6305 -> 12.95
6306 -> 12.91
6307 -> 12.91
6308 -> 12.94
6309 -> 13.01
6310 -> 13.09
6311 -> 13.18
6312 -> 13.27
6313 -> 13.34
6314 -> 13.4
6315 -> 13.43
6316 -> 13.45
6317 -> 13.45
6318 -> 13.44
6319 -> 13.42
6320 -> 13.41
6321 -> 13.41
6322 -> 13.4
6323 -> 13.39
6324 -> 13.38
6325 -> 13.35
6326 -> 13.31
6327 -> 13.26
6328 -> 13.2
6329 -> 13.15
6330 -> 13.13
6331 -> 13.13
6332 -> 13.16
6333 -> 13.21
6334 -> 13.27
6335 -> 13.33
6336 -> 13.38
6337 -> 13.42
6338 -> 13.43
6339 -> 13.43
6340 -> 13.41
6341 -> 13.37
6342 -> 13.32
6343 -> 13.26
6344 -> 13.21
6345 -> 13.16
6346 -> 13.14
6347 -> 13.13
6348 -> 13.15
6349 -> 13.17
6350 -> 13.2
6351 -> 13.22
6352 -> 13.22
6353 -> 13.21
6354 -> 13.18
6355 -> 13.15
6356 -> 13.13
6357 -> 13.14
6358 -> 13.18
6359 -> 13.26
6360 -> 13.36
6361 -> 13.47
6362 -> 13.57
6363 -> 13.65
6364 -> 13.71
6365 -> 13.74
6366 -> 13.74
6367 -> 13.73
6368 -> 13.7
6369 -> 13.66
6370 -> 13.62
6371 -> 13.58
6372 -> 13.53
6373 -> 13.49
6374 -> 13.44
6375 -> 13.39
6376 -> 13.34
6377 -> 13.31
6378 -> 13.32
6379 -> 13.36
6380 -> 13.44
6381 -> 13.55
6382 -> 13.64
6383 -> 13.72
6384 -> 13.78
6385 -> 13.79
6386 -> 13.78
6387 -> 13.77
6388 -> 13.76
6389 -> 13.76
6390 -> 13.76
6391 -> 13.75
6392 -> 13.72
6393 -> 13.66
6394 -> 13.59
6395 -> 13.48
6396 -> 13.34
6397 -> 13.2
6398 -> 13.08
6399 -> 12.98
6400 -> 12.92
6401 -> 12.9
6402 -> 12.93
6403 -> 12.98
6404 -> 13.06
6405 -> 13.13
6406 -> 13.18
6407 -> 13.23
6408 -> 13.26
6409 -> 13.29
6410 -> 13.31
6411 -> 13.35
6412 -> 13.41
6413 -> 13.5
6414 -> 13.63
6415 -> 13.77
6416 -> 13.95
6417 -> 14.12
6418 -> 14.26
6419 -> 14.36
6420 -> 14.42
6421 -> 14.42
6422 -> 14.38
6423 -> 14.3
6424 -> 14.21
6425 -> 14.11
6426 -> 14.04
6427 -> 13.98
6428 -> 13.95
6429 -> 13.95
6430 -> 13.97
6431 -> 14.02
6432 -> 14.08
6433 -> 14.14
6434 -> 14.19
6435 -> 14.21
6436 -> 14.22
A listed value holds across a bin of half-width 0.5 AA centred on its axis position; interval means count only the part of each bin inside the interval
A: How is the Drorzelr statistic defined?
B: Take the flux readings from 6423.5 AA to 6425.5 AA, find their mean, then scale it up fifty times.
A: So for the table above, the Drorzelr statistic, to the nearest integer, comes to 708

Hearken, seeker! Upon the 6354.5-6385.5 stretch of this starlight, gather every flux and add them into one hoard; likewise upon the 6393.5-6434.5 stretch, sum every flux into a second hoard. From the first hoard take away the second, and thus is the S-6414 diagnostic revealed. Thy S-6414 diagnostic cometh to -142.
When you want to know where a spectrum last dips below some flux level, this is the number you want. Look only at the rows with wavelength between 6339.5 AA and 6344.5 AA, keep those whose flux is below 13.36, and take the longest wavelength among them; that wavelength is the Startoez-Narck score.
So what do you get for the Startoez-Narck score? 6344 AA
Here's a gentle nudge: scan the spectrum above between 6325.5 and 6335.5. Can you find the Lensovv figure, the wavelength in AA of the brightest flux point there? 6335 AA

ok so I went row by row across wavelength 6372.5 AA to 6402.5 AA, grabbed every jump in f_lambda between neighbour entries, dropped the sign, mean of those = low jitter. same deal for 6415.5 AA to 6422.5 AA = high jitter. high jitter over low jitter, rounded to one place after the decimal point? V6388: 1.6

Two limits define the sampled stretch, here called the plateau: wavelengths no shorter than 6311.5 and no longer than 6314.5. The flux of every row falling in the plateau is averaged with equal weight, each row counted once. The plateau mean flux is 13.3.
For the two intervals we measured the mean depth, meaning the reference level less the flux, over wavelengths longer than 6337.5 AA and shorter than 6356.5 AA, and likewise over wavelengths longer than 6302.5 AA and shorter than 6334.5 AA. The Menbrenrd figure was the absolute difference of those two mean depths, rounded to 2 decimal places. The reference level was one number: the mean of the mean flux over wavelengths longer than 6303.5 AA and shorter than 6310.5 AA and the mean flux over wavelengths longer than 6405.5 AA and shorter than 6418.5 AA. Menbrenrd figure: 0.00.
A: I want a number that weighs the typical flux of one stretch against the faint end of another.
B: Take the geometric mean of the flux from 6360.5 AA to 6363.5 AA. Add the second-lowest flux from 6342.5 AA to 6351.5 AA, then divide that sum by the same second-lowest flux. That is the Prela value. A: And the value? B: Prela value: 2.032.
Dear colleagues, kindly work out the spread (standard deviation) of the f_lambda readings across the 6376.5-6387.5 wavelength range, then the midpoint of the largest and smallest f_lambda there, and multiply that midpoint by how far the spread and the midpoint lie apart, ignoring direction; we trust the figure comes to 181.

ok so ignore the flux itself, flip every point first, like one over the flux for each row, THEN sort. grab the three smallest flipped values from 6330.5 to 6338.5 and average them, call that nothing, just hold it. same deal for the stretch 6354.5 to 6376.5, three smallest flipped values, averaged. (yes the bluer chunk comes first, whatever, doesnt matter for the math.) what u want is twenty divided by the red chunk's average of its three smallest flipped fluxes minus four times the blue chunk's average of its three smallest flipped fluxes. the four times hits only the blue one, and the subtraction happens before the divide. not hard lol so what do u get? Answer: -88.7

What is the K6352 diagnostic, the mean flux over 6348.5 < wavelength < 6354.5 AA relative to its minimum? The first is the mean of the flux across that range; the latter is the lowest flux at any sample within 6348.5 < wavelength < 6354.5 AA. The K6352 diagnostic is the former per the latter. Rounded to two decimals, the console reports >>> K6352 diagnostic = 1.00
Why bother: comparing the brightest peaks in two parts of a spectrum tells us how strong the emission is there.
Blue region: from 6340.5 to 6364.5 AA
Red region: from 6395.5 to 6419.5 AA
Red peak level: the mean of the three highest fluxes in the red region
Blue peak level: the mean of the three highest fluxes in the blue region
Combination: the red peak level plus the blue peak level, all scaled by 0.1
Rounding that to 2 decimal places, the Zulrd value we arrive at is 2.79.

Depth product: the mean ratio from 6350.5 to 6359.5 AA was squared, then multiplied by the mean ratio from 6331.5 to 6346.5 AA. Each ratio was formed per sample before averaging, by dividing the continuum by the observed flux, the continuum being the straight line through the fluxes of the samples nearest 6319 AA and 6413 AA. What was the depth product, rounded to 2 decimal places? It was 1.05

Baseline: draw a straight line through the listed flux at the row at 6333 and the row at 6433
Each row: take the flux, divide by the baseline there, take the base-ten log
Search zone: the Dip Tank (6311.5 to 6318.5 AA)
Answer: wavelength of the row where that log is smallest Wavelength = 6312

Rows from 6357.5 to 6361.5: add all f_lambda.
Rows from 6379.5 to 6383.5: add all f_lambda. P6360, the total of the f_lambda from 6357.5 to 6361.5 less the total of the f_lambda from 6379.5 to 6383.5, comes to -1.1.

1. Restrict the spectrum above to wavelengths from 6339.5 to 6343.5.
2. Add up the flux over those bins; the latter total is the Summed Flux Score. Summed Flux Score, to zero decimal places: 53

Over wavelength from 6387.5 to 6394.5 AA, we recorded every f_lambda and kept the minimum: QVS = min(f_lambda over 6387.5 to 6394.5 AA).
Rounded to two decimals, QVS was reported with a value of 13.59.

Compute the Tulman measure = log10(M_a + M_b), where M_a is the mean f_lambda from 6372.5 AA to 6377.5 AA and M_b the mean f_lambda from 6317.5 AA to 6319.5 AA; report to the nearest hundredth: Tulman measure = 1.43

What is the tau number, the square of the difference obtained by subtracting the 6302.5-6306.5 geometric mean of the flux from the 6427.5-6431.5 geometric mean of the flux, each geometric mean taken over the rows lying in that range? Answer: 1.0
